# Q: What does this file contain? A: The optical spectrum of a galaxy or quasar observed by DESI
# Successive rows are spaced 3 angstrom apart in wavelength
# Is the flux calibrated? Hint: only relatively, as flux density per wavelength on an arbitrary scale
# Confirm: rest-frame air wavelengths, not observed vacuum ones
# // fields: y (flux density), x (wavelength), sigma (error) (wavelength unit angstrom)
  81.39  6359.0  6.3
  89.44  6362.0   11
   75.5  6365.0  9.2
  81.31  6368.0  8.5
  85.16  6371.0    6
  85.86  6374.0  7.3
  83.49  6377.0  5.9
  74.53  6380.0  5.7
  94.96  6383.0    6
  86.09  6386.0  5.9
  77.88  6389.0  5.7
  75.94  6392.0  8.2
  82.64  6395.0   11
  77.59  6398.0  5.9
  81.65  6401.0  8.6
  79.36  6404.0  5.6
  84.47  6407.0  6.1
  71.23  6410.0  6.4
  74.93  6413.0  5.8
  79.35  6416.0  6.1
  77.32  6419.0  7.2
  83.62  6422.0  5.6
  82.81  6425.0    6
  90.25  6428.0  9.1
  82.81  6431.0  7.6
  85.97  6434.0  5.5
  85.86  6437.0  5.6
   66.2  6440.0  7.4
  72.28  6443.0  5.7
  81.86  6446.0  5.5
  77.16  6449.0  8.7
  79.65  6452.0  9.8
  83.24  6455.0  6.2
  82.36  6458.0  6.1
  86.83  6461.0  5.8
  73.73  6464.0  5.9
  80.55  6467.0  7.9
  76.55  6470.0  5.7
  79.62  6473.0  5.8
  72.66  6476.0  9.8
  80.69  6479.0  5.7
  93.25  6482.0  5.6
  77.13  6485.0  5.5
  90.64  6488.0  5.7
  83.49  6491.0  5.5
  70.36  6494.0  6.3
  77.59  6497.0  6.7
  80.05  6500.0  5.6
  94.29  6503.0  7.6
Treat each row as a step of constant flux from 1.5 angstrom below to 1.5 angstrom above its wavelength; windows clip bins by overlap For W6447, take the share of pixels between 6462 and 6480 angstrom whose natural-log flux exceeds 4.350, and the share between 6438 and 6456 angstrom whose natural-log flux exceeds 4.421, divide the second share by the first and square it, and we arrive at 0.11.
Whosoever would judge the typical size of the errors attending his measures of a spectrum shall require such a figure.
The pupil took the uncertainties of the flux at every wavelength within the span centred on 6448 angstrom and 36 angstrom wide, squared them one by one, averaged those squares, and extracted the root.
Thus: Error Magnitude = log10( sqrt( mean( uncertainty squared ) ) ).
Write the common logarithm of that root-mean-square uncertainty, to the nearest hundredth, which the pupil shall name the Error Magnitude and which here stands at 0.83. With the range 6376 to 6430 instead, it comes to 0.84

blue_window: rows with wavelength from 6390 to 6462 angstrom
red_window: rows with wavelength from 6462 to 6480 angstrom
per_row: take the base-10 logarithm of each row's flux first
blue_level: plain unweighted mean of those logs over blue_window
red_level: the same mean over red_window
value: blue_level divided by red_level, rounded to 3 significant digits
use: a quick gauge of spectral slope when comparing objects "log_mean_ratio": 1.01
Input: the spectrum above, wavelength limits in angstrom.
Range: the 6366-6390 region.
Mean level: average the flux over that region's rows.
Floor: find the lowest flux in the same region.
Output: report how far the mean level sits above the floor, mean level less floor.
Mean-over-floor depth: 9.1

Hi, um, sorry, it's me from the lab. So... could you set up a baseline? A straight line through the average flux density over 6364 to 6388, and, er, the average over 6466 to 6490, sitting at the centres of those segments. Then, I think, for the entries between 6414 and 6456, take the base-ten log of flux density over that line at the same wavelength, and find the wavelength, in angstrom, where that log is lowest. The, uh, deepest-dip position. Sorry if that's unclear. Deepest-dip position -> 6440.0 angstrom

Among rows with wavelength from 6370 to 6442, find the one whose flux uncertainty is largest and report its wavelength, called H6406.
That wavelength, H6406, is 6395.0 angstrom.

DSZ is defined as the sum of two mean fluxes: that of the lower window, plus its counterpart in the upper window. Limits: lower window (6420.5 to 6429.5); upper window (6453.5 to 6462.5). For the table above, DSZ 170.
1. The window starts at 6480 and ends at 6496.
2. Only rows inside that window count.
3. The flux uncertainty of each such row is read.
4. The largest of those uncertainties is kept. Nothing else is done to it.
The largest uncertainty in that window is 6.3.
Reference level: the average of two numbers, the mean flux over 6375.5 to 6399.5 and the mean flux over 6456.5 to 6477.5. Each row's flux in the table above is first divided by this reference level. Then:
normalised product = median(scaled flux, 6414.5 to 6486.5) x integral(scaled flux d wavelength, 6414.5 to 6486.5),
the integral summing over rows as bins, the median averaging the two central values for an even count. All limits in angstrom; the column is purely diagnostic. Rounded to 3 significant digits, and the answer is 72.5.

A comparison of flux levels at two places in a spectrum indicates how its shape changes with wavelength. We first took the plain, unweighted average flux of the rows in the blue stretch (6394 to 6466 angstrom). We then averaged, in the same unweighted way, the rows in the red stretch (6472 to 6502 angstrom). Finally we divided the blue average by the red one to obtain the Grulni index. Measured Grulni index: 0.99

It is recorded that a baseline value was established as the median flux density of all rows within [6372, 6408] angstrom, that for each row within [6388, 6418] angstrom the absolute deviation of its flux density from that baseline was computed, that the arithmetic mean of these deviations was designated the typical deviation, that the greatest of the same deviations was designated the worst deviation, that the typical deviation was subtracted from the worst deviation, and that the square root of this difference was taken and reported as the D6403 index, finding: 2.6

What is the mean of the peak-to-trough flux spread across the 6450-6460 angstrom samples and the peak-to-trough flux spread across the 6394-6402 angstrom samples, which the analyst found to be 4.3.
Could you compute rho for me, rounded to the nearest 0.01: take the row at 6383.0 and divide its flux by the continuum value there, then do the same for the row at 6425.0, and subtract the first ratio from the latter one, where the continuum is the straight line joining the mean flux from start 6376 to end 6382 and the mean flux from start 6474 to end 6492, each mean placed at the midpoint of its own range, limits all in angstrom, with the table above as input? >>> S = -0.17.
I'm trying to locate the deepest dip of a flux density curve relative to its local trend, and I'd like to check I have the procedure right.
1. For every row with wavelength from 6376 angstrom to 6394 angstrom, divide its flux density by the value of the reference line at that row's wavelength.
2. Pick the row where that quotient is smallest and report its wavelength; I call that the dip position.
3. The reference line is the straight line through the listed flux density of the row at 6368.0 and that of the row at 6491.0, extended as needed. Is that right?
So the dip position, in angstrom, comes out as 6380.0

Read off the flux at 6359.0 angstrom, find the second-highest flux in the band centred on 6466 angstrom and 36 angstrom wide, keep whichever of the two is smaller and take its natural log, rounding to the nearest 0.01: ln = 4.40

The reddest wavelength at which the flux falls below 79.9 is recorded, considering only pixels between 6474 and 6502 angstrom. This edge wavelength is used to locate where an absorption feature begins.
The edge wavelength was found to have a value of 6497.0 angstrom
